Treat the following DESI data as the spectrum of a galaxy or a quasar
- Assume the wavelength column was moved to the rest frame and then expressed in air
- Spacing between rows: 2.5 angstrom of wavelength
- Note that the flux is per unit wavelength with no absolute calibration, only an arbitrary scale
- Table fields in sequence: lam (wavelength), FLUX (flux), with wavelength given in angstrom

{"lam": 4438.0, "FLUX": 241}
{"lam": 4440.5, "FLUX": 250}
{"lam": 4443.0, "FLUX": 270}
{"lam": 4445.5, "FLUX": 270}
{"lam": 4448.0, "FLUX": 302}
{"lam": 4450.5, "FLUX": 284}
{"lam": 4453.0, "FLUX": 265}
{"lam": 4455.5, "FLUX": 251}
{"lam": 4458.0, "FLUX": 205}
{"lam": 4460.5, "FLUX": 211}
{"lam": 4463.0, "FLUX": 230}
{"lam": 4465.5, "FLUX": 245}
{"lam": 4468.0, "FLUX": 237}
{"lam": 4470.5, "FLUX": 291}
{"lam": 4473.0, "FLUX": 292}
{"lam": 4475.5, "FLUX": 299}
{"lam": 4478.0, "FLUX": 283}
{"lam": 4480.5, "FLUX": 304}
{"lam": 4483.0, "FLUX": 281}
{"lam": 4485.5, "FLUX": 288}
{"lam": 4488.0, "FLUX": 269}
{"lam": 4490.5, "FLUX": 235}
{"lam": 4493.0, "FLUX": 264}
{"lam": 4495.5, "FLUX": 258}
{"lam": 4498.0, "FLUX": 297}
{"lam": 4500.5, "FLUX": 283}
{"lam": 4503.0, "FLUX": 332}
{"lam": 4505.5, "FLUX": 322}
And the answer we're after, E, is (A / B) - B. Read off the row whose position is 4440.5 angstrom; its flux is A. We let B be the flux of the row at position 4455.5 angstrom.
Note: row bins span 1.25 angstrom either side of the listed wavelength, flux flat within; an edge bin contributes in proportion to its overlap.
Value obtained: -250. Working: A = 250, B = 251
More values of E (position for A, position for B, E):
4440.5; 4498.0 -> -296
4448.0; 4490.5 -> -234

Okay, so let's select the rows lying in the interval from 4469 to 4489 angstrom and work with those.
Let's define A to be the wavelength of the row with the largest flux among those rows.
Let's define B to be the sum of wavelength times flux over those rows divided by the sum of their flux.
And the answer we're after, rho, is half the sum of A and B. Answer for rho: 4479.8 angstrom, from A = 4480.5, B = 4479.1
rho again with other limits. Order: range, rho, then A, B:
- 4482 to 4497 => 4487.3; 4485.5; 4489.1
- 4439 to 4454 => 4447.4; 4448.0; 4446.9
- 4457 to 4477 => 4471.5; 4475.5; 4467.5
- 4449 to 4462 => 4452.8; 4450.5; 4455.1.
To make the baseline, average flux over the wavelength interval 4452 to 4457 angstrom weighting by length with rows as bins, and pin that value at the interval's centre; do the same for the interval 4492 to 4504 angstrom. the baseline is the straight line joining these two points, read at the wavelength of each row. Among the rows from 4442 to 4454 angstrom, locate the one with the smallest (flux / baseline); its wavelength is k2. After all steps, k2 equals 4453.0 angstrom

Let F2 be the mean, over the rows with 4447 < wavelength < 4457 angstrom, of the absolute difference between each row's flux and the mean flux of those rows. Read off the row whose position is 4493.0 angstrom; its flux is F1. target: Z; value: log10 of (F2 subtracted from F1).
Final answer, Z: 2.39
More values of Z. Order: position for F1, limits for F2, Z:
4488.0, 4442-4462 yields 2.39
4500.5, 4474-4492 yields 2.43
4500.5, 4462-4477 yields 2.41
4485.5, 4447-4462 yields 2.41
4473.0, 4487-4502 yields 2.44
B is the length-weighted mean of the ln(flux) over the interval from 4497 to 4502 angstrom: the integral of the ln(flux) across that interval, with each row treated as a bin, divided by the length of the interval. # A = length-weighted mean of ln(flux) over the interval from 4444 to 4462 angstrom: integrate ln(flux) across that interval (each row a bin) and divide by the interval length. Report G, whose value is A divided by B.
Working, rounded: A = 5.53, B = 5.68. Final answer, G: 0.98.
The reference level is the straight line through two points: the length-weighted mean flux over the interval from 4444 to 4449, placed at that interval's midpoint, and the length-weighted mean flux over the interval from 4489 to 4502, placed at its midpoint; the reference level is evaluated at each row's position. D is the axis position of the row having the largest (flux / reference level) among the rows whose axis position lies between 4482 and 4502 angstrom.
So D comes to 4498.0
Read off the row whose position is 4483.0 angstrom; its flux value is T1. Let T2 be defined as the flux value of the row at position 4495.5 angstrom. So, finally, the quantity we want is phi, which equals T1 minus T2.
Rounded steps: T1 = 281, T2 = 258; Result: 23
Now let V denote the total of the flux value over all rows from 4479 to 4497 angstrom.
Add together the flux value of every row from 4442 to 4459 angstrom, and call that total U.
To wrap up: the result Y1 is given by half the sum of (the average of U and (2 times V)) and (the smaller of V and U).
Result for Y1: 2335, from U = 1847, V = 1899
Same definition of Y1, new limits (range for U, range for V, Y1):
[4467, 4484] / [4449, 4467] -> 2188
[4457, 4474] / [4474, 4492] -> 2263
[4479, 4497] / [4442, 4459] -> 2322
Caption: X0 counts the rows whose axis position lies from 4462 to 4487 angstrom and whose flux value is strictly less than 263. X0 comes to 3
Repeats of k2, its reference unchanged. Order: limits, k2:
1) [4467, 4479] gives 4468.0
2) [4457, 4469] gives 4458.0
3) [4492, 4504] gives 4495.5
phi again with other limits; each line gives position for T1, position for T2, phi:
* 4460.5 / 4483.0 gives -70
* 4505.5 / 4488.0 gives 53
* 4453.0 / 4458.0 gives 60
